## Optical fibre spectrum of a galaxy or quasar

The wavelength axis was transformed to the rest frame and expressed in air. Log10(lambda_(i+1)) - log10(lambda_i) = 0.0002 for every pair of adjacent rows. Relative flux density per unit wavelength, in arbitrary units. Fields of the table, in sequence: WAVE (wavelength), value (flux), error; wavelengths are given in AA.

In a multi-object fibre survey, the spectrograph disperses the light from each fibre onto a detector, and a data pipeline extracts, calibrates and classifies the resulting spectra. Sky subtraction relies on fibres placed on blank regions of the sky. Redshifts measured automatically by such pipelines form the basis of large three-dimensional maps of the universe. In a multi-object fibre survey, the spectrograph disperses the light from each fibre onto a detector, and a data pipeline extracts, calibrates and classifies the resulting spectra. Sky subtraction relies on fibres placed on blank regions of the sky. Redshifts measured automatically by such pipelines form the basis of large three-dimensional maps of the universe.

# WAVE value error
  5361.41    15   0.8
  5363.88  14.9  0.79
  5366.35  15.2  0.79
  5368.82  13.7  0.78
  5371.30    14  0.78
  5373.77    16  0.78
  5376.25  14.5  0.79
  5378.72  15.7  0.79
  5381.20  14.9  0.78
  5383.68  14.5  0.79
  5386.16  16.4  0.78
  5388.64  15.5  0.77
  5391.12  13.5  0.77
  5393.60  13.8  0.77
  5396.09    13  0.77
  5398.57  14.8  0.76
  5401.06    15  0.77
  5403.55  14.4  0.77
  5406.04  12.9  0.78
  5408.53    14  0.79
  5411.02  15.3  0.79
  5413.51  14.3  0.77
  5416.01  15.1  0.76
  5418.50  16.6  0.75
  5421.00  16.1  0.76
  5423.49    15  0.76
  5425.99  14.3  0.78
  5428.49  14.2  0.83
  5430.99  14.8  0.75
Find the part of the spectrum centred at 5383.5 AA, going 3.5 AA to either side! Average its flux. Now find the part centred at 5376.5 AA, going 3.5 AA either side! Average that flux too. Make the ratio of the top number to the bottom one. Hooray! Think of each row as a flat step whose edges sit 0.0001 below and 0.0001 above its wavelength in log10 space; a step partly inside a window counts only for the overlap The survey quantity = 0.99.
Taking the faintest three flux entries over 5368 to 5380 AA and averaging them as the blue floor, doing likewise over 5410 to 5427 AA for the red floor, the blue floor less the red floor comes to -0.5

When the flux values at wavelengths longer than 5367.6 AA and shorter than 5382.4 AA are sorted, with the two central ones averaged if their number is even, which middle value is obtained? 14.7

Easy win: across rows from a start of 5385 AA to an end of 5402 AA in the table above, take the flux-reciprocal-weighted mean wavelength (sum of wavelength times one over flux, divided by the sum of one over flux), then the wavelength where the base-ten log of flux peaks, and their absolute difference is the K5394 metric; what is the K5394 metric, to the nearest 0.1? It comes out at 7.6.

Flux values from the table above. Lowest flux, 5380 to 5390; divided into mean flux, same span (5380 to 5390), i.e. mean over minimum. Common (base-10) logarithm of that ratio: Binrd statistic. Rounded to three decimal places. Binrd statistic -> 0.024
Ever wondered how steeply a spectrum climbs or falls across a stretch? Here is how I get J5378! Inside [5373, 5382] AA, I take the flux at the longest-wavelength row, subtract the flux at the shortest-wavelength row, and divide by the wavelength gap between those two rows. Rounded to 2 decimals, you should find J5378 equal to -0.15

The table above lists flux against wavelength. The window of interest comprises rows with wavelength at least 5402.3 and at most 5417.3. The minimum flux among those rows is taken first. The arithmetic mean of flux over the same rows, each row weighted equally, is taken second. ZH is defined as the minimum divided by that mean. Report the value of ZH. 0.900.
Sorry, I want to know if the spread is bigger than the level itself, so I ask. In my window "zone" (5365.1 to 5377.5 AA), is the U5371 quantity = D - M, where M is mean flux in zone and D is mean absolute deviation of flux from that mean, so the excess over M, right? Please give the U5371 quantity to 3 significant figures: -13.9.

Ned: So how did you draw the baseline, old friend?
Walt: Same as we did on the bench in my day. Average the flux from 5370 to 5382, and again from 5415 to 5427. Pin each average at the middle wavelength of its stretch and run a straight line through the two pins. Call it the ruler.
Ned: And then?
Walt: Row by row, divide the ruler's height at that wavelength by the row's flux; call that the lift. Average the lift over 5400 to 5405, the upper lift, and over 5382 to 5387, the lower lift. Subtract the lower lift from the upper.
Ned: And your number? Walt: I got 0.057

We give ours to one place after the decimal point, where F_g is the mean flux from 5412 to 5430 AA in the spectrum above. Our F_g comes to 15.1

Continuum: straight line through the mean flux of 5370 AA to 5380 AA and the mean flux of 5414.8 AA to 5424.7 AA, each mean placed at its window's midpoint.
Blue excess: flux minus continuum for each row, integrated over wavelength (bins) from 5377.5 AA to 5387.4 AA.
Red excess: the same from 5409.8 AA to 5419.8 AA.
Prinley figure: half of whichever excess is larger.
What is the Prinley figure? 1.1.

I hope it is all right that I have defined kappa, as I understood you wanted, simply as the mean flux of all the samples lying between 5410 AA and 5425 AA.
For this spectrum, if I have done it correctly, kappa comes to 15.4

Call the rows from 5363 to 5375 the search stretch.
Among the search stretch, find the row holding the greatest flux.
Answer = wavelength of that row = 5373.77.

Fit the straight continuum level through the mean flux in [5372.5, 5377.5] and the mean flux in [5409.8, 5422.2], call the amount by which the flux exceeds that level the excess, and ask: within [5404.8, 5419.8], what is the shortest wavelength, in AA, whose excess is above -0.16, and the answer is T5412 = 5411.02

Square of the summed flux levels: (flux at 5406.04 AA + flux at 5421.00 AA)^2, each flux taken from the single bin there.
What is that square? 841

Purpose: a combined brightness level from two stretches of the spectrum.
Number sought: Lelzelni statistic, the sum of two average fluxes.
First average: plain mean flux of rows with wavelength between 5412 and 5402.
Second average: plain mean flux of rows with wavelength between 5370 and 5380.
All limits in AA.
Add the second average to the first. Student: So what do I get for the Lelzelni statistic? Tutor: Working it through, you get 29.2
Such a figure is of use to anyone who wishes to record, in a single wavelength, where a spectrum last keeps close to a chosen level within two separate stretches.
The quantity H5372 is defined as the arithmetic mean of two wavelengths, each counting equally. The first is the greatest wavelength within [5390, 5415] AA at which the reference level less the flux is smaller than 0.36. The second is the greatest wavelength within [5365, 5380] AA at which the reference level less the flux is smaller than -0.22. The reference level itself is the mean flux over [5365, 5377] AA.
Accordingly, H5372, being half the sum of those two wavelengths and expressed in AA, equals 5394.9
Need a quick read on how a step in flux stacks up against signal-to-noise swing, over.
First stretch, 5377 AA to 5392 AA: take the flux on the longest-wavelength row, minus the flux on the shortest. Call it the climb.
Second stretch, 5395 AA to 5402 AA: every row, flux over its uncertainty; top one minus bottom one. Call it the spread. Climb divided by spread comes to -0.85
